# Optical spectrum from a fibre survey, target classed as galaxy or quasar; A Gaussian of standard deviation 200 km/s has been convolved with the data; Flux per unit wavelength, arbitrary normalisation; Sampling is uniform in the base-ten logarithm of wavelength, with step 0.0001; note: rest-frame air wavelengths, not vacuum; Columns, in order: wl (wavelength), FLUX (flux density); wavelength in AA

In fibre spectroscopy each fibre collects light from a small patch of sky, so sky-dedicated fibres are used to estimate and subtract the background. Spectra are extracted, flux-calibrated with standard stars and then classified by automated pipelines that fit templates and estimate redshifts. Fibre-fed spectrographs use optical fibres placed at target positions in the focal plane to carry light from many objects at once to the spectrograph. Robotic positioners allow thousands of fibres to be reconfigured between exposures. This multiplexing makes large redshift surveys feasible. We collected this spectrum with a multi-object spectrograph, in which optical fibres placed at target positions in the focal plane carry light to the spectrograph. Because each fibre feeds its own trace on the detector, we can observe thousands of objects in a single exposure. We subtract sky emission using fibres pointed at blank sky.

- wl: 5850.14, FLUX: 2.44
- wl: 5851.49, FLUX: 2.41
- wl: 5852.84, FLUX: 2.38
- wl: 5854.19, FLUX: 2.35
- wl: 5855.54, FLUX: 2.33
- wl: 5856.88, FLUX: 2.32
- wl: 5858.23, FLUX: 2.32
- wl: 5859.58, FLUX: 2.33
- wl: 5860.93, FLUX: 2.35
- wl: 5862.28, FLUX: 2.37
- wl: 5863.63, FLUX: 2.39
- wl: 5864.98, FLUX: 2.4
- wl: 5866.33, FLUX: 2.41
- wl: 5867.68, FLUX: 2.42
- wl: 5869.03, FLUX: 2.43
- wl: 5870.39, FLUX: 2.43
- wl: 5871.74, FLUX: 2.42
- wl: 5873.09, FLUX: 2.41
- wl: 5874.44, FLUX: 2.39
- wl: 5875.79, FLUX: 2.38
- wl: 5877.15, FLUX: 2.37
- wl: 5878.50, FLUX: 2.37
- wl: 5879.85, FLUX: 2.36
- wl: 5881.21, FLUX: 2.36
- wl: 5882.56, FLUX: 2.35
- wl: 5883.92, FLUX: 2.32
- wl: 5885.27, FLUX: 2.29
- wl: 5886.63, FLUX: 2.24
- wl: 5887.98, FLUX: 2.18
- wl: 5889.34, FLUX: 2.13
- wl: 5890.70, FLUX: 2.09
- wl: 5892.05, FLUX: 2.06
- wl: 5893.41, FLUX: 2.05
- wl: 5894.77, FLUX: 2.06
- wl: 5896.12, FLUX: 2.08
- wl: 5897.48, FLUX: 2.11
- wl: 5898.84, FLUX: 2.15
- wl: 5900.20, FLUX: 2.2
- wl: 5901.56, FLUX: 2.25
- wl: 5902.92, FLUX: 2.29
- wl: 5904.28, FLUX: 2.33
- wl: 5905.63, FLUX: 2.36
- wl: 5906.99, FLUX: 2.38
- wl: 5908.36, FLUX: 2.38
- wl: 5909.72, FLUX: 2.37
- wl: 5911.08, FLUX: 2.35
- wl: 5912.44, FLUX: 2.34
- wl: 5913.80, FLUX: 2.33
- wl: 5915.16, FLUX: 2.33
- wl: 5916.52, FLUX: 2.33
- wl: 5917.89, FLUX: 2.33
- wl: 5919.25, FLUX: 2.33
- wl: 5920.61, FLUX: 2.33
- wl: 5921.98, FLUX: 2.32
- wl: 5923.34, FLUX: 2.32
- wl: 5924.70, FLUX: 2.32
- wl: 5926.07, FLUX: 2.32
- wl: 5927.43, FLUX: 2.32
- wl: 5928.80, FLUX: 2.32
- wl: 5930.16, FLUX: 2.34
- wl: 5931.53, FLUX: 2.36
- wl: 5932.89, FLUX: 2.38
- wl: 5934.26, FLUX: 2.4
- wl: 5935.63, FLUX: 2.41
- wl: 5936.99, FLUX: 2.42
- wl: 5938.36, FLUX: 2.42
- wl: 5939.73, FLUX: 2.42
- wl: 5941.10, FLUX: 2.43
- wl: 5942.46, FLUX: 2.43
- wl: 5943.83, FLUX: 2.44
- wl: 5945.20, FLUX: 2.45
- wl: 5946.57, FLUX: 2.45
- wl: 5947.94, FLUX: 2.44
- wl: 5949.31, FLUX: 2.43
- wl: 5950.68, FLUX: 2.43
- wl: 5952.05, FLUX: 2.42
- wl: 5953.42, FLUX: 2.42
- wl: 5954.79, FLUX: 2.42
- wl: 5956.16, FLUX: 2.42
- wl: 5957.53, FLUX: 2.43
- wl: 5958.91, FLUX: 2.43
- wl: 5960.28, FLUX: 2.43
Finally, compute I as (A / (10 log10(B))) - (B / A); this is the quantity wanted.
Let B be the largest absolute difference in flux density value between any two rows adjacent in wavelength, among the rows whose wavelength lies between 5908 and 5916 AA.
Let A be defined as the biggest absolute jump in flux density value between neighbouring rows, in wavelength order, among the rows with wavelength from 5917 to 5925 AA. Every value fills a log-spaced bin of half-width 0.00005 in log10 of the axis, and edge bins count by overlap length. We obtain -2.0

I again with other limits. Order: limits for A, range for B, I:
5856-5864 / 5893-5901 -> -2.5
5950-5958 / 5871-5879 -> -2.0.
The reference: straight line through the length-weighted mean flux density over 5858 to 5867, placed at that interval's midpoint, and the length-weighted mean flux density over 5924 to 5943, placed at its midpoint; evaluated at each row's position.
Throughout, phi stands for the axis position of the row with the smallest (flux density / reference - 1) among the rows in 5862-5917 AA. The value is 5893.41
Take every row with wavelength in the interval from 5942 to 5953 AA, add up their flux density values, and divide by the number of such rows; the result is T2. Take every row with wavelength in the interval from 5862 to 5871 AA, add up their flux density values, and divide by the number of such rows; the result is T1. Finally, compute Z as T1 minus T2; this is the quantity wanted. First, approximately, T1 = 2.407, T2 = 2.436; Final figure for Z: -0.029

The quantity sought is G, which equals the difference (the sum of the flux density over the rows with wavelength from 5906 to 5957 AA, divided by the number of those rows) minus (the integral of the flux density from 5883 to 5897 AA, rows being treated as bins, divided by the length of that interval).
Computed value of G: 0.2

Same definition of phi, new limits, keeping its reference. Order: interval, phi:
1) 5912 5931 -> 5928.80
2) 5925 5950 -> 5928.80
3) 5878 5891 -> 5890.70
